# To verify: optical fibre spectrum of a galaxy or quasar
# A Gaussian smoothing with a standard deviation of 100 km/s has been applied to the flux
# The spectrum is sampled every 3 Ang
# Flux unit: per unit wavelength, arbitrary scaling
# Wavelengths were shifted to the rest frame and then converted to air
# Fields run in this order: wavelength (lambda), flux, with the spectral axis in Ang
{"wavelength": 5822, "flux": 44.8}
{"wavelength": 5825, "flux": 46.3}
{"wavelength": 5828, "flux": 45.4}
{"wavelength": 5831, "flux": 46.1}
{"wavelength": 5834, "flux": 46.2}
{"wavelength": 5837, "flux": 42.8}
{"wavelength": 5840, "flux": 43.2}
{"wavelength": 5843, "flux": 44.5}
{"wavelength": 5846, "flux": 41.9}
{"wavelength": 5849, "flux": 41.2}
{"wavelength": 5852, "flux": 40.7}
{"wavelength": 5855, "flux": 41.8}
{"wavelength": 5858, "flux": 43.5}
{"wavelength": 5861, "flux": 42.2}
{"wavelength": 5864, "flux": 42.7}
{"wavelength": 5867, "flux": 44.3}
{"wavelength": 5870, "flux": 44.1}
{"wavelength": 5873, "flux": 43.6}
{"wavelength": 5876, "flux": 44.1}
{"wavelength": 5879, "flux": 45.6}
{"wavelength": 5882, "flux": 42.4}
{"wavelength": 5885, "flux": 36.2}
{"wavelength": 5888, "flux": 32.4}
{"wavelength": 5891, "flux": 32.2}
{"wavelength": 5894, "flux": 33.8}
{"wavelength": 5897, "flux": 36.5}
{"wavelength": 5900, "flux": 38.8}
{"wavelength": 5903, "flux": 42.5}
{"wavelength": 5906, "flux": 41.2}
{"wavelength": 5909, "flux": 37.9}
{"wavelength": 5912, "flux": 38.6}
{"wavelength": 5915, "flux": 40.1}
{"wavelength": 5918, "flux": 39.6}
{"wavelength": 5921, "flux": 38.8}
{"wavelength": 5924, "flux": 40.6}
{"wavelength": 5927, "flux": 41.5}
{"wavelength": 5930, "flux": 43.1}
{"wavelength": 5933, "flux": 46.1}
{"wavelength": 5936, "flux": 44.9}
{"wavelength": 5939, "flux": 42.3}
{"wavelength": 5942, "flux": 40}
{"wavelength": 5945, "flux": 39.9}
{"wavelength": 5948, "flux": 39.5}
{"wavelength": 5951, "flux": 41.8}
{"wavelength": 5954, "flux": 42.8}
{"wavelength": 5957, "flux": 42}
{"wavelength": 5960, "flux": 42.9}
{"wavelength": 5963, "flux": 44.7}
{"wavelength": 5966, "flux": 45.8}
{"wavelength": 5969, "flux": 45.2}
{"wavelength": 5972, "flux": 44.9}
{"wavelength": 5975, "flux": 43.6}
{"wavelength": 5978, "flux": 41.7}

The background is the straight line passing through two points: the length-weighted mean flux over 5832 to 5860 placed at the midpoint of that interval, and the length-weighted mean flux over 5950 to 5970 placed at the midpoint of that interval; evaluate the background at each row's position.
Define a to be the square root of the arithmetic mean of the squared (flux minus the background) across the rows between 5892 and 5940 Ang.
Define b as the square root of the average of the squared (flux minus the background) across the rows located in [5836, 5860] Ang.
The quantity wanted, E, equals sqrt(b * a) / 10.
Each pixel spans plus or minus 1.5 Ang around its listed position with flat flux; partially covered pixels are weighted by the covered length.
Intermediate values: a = 4.2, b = 1.3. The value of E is 0.23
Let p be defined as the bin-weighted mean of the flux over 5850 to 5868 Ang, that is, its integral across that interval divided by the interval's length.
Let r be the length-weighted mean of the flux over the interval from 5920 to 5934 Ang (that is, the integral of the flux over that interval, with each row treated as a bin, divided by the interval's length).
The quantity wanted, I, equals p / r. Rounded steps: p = 42.4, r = 42.0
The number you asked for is 1.01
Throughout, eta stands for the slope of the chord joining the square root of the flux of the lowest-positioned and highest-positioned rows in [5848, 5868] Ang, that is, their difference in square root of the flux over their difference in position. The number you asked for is 0.013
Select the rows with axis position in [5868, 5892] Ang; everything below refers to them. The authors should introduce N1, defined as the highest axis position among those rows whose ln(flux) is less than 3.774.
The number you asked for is 5891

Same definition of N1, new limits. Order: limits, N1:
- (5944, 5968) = 5960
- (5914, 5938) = 5930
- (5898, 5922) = 5921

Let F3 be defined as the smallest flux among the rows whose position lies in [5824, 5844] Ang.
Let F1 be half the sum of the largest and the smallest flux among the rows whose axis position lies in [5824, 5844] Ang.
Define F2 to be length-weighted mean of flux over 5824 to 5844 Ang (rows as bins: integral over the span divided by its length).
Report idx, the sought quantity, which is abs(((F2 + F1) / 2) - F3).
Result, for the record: 1.9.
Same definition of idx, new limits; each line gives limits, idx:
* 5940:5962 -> 1.8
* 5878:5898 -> 5.7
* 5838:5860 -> 1.8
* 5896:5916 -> 3.0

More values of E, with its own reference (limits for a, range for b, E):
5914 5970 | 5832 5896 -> 0.34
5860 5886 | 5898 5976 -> 0.27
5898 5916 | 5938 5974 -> 0.29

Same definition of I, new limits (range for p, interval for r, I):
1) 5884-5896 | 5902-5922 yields 0.85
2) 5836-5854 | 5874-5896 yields 1.11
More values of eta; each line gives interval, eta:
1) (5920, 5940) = 0.015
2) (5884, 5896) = -0.023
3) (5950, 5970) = 0.014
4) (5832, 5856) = -0.016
